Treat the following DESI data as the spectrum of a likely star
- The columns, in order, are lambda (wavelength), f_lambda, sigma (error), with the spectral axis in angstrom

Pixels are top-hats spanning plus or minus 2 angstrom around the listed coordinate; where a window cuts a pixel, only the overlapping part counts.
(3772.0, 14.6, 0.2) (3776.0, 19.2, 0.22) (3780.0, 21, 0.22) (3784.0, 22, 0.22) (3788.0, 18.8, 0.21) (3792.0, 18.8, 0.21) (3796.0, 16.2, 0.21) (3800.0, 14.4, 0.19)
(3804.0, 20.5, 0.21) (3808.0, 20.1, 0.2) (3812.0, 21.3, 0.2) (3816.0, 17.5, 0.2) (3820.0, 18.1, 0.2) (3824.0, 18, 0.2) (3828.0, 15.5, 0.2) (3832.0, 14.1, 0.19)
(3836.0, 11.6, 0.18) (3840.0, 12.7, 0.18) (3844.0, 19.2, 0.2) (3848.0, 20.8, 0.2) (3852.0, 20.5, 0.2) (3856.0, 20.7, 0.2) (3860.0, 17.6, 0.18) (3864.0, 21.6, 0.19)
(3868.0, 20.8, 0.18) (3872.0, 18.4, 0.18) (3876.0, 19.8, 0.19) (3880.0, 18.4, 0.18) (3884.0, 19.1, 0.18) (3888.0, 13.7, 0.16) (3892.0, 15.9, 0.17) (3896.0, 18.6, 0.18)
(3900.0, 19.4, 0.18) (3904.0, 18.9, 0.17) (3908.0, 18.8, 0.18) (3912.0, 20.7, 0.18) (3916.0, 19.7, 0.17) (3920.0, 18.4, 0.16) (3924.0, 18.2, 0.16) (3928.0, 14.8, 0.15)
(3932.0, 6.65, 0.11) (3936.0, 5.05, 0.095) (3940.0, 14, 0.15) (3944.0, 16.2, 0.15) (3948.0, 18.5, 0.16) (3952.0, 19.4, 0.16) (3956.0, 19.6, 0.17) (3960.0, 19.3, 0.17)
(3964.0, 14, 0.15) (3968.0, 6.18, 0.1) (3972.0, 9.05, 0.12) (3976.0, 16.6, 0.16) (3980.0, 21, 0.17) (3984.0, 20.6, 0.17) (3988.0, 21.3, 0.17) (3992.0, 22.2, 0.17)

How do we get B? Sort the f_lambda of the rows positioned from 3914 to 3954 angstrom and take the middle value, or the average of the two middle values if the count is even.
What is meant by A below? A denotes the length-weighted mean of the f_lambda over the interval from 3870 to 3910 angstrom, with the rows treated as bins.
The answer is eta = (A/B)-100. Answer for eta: -98.9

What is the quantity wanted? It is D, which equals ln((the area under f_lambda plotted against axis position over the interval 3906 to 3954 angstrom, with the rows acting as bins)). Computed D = 6.64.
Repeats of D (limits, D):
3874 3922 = 6.79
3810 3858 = 6.73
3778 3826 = 6.81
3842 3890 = 6.83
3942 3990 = 6.69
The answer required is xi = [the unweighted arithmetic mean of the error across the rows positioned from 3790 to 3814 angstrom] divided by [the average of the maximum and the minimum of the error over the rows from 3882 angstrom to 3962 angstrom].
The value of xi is 1.48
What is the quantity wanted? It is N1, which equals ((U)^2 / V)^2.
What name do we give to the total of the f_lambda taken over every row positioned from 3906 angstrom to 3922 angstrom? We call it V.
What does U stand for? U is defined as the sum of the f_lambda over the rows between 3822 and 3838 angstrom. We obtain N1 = 2040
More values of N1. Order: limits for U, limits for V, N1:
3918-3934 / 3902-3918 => 1862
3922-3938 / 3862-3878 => 615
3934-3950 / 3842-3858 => 1266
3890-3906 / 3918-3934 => 8335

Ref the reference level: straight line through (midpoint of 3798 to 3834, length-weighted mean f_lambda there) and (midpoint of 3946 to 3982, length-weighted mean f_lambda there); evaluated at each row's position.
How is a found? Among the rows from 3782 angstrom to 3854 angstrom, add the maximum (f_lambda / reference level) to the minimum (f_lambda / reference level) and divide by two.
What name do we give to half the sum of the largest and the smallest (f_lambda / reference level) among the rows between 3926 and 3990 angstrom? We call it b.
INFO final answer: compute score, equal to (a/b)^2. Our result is 1.27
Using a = 0.9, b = 0.83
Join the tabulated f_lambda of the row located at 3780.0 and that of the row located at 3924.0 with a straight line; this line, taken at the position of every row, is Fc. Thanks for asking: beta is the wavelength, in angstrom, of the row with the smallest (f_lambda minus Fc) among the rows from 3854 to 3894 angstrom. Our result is 3888.0 angstrom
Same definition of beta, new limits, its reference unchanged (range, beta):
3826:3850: 3836.0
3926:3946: 3936.0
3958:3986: 3968.0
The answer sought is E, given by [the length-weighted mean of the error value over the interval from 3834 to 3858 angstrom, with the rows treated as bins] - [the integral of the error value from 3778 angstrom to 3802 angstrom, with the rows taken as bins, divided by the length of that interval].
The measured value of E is -0.017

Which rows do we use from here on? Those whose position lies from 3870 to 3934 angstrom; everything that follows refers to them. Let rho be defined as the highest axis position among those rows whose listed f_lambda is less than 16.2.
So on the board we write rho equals 3932.0 angstrom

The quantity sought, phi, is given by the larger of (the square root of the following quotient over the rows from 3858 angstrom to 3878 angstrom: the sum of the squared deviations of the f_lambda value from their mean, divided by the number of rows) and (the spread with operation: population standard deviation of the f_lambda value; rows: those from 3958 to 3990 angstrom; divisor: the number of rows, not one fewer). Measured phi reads 5.4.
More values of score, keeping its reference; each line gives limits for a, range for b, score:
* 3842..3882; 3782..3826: 1.28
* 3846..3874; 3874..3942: 2.15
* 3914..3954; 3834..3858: 0.66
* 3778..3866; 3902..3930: 0.80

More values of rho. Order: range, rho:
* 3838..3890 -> 3888.0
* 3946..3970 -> 3968.0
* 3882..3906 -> 3892.0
